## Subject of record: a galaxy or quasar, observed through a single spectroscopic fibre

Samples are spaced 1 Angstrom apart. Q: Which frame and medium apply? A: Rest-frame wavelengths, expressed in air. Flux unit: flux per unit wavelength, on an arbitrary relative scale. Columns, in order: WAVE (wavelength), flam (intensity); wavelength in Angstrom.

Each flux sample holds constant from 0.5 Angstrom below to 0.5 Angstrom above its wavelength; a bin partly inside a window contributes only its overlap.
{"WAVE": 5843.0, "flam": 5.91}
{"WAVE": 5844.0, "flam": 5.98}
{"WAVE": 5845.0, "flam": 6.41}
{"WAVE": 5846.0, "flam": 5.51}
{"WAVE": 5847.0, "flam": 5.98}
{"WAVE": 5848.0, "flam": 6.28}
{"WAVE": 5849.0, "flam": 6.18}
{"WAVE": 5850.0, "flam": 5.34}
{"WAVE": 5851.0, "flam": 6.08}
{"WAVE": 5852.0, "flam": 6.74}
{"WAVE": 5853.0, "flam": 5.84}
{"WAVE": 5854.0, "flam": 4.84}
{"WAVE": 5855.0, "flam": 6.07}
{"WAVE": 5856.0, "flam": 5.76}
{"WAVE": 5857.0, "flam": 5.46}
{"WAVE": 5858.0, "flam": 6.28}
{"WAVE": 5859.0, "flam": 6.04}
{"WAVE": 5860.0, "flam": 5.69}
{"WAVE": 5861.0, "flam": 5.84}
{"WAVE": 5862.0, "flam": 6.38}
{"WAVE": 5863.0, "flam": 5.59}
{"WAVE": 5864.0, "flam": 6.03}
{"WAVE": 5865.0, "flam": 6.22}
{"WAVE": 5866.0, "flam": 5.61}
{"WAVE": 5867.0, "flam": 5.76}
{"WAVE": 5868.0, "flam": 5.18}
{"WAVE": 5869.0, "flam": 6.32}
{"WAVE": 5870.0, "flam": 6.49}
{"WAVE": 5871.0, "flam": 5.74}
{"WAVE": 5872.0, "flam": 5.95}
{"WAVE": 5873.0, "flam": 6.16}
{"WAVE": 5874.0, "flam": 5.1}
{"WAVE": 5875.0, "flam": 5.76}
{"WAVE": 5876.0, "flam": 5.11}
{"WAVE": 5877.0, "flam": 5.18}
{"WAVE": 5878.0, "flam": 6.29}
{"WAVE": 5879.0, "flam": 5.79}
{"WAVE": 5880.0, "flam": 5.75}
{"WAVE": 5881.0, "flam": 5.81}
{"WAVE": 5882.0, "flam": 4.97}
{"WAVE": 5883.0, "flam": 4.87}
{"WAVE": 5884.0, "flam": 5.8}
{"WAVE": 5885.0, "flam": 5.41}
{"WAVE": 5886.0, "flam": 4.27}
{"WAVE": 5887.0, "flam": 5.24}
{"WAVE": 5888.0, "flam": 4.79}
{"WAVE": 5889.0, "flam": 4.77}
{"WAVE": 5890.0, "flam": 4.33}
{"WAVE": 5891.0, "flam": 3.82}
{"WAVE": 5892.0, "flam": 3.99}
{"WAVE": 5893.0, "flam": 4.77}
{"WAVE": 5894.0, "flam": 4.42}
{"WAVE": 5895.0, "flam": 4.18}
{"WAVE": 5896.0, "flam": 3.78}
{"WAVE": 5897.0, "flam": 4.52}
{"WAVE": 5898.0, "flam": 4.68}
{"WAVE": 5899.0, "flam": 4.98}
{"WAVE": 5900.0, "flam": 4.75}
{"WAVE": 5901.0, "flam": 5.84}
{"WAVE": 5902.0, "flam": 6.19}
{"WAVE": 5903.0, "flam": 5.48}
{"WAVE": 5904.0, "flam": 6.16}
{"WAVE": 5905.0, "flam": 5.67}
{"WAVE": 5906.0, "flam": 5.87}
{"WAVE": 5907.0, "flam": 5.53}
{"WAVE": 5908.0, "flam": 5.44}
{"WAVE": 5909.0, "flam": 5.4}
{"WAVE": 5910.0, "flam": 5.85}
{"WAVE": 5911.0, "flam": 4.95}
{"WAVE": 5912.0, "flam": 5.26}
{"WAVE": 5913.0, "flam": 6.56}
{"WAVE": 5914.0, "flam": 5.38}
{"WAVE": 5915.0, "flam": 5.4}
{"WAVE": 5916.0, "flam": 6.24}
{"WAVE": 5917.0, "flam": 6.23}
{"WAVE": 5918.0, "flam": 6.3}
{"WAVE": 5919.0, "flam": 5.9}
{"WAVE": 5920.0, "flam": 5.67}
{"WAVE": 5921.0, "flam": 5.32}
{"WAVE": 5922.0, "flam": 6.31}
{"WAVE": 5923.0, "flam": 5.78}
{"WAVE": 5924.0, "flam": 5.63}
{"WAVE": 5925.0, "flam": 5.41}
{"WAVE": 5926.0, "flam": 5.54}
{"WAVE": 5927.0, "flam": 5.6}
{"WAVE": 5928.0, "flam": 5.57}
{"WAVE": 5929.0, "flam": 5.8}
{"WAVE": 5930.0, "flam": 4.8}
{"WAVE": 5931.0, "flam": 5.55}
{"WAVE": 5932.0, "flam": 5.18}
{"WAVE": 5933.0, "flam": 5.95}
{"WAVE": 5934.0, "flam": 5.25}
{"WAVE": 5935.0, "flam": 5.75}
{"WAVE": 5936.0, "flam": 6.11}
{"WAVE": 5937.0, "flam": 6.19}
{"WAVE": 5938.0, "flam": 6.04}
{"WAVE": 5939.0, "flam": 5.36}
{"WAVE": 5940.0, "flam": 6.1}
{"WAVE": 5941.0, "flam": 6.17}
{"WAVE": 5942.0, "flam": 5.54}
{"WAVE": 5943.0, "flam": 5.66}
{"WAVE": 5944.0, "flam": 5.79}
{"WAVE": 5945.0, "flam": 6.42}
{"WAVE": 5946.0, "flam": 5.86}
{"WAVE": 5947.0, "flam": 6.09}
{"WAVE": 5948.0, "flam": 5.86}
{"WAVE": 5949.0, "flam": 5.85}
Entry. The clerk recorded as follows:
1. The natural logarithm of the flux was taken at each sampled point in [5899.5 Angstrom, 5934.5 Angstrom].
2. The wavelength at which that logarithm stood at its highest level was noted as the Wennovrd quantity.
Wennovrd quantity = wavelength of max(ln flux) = 5913.0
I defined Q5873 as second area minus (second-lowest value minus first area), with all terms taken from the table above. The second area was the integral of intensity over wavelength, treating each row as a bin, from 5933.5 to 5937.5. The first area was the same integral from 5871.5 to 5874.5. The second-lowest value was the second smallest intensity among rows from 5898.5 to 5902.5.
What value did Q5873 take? 36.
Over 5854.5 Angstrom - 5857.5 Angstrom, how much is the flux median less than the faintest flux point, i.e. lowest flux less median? -0.3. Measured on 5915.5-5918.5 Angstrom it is 0.0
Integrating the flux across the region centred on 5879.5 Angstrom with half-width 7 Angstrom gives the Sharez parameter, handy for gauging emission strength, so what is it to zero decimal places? 76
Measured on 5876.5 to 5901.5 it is 123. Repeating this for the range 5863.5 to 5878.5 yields 87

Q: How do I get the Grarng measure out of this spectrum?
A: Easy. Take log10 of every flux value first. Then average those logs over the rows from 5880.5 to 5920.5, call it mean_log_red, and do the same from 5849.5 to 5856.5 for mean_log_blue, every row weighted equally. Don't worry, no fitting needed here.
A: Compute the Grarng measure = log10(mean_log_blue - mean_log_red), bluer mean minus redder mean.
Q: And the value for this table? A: -1.32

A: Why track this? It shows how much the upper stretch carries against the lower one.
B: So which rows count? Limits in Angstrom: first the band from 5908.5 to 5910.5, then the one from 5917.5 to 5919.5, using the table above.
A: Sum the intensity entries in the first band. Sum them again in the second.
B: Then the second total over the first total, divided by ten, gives 0.108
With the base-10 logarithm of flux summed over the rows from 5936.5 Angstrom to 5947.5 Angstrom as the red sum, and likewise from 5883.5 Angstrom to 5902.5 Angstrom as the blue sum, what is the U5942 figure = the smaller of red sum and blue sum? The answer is 8.5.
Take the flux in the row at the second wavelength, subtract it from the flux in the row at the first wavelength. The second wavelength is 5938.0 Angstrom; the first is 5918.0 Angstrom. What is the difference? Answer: 0.26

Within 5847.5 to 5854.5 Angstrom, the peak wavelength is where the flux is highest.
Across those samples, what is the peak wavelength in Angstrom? 5852.0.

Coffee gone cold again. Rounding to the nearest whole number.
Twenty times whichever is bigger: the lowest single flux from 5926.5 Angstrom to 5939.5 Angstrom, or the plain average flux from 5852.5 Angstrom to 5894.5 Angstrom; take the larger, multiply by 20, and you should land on 109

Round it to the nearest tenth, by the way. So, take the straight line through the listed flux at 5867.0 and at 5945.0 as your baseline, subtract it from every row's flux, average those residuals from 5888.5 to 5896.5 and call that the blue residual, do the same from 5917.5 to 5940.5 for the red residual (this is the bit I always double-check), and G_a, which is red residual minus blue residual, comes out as 1.1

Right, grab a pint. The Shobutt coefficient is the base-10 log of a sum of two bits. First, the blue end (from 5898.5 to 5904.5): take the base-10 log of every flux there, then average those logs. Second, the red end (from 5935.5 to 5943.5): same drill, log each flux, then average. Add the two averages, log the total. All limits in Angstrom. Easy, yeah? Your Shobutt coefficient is 0.180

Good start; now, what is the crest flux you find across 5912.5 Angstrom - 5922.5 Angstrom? 6.56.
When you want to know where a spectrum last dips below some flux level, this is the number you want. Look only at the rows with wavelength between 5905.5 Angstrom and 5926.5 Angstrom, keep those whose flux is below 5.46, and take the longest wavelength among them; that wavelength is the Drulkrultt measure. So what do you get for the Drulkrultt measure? 5925.0 Angstrom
